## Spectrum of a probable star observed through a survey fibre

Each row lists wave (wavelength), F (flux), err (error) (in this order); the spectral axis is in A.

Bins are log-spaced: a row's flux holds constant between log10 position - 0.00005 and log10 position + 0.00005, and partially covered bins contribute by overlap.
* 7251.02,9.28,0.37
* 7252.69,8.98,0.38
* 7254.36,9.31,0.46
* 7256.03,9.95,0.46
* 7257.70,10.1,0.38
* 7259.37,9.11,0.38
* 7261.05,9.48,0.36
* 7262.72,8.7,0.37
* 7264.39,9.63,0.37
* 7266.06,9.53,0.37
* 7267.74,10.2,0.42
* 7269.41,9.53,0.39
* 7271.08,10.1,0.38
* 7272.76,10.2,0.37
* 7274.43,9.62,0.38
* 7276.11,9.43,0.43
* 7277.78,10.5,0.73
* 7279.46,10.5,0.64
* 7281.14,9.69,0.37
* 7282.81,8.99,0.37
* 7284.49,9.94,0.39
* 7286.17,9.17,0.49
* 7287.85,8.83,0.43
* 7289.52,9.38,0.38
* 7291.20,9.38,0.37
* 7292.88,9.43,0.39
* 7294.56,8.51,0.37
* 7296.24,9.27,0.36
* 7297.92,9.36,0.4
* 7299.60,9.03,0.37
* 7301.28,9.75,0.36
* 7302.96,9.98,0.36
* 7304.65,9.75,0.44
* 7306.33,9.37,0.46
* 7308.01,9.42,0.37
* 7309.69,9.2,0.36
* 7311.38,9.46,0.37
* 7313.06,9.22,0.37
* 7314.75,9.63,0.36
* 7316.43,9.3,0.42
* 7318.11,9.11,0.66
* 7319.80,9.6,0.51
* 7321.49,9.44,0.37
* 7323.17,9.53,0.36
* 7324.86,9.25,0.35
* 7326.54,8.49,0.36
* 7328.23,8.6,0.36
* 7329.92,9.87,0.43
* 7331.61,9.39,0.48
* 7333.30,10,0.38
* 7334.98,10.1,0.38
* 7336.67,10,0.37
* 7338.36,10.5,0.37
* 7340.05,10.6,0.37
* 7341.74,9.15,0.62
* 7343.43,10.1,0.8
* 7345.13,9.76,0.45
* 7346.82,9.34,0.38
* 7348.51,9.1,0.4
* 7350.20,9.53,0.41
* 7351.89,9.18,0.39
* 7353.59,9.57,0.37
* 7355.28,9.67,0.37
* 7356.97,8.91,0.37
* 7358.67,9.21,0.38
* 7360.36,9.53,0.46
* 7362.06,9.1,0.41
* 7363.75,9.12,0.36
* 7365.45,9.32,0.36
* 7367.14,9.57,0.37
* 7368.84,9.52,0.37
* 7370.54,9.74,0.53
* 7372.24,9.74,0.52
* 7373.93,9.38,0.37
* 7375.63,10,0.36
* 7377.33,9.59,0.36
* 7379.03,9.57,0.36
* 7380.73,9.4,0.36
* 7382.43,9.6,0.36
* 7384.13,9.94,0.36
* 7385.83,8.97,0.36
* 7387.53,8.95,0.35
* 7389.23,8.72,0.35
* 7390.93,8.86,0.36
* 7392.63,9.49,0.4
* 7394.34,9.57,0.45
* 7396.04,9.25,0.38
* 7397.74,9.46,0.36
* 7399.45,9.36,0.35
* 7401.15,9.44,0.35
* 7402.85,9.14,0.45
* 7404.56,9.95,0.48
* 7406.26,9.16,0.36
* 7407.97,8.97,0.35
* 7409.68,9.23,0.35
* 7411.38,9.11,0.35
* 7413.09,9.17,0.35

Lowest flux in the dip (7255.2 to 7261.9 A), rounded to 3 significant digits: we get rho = 9.11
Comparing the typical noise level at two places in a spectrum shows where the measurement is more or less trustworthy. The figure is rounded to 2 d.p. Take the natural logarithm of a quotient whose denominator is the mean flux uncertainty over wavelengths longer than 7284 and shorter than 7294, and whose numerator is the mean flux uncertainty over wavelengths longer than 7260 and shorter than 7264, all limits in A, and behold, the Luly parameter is -0.11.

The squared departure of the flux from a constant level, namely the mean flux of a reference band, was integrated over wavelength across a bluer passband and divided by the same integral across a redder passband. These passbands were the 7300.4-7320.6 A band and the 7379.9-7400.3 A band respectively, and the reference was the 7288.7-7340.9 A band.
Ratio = 0.4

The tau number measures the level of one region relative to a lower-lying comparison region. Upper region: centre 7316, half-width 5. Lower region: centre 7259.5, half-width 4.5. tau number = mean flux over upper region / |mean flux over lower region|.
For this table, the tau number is 0.99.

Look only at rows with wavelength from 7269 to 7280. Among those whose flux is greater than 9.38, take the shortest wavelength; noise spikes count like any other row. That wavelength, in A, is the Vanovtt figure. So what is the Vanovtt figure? 7269.41 A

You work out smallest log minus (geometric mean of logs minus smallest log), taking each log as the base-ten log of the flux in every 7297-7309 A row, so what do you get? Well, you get 0.933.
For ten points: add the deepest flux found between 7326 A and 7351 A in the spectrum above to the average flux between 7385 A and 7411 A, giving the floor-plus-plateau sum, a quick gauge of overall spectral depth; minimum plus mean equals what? 17.7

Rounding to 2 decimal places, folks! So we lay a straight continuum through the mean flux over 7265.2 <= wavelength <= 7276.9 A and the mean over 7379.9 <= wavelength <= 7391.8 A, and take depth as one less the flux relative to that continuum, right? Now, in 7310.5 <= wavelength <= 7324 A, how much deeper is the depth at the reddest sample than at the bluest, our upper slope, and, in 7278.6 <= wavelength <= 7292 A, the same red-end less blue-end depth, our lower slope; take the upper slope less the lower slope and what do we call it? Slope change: -0.12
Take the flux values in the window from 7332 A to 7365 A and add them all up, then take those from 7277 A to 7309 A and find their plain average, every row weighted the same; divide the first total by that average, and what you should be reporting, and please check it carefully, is 19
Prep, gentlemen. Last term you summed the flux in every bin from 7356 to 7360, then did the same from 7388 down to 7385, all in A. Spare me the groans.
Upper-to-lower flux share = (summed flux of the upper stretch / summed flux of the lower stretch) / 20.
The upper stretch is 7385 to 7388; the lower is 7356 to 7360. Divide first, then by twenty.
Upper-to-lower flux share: 0.0494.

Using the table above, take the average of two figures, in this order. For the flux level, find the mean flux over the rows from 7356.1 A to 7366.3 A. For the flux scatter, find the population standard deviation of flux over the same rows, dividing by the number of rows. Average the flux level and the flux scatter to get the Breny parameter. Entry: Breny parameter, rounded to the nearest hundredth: 4.70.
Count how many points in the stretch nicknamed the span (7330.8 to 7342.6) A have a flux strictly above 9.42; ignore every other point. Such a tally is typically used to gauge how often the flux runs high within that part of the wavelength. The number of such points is 5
